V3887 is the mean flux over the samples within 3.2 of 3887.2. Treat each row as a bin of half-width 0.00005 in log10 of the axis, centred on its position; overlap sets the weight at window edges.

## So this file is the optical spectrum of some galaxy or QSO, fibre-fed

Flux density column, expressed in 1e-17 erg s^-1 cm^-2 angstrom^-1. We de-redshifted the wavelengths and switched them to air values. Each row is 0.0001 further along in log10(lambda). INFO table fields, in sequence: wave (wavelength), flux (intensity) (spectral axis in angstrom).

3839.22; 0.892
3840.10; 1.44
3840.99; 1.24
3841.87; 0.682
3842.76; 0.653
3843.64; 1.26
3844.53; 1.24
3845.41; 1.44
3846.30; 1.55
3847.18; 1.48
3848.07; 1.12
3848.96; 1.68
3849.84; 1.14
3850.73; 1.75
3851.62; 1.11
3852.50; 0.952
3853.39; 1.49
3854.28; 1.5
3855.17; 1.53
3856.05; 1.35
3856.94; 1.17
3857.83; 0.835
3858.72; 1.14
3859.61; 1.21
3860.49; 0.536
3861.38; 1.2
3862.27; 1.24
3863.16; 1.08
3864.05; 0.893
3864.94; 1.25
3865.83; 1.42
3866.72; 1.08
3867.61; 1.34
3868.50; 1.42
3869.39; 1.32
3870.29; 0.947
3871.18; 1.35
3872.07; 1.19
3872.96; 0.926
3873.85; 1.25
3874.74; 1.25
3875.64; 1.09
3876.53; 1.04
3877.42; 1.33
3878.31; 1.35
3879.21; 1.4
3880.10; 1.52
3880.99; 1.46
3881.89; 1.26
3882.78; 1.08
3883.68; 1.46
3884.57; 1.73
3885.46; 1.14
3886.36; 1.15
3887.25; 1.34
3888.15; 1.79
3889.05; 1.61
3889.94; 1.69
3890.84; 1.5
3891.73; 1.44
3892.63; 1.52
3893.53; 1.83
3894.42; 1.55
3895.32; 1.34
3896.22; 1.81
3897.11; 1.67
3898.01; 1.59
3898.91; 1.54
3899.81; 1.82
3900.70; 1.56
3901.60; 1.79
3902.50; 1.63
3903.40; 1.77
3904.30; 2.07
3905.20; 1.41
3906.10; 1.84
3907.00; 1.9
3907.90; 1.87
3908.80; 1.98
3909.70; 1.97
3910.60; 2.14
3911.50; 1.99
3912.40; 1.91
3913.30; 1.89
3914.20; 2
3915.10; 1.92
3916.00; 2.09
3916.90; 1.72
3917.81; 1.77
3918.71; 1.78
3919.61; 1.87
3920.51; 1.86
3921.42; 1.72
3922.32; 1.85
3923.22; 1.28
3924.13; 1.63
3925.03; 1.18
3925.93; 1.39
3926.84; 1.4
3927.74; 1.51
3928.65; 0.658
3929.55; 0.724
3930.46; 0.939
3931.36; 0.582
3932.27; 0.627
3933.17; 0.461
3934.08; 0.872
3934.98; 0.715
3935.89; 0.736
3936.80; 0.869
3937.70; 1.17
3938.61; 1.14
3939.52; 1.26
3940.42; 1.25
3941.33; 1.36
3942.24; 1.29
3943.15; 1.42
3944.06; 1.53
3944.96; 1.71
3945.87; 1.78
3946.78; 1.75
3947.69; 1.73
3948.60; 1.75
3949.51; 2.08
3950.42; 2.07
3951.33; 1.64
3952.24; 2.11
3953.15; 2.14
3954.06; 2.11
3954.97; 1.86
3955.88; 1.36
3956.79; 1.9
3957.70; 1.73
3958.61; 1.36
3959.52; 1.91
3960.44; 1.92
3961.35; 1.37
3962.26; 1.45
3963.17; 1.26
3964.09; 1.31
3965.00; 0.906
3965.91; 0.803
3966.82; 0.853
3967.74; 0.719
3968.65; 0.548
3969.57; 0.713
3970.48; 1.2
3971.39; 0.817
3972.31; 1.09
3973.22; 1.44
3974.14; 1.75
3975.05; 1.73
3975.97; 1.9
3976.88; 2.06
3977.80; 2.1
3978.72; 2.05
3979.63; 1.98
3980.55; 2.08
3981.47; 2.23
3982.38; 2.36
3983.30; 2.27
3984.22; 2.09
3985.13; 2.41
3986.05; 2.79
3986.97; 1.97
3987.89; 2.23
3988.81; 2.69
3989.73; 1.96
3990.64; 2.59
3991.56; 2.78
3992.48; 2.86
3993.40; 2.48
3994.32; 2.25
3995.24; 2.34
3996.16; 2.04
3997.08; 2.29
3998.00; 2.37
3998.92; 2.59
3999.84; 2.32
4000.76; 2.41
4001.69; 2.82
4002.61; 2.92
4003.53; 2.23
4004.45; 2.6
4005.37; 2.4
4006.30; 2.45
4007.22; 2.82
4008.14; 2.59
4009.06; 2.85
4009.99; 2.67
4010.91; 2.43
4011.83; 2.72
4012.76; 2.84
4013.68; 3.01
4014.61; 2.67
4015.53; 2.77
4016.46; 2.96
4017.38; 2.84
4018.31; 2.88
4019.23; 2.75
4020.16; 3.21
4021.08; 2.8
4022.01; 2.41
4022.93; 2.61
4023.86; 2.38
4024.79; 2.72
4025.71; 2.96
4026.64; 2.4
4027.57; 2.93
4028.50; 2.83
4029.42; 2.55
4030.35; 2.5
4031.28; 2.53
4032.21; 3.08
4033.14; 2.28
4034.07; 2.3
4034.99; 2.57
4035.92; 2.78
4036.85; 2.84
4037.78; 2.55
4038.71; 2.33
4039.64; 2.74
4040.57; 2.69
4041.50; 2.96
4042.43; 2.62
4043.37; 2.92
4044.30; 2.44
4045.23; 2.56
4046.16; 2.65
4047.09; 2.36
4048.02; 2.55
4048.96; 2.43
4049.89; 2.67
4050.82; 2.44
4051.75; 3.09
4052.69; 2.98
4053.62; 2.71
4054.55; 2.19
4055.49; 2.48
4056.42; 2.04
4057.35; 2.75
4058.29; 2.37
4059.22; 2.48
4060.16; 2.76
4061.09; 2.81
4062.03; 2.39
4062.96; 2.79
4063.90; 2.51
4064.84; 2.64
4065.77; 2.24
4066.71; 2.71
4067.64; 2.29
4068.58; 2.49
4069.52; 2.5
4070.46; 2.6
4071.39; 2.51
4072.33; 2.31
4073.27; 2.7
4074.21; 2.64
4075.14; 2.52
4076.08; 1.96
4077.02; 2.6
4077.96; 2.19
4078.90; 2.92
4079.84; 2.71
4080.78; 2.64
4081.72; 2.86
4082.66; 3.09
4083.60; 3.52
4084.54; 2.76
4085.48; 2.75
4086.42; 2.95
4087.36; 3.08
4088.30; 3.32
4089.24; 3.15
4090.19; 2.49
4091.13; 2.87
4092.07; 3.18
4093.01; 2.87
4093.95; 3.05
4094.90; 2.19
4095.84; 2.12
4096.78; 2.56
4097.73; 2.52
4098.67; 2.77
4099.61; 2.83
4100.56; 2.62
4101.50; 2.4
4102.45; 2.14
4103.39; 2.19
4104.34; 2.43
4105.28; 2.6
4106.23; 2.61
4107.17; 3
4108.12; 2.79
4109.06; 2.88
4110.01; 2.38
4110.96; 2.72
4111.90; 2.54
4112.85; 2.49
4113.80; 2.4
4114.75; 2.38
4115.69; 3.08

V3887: 1.49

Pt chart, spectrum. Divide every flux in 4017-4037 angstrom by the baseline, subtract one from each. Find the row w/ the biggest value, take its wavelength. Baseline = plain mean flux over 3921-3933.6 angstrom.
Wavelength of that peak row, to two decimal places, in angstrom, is 4020.16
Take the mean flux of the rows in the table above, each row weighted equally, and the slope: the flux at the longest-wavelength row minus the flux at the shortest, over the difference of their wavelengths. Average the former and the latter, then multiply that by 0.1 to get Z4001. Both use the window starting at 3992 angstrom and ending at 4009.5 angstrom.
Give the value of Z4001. 0.125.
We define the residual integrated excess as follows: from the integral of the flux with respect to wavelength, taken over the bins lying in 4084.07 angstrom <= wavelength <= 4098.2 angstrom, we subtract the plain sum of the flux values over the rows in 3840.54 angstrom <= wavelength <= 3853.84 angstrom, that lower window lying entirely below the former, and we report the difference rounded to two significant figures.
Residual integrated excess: 21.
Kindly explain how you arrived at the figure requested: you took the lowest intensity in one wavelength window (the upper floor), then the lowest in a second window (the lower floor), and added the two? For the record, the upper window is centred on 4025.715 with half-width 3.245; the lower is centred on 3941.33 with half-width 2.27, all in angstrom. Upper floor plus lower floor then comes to 3.6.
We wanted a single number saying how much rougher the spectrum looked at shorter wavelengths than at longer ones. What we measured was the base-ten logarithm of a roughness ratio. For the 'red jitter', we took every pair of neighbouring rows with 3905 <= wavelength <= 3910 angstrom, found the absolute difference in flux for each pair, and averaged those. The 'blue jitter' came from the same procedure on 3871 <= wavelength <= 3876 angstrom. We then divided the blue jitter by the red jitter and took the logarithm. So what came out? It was 0.2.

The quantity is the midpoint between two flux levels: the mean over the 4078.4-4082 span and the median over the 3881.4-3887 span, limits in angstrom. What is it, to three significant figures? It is 1.99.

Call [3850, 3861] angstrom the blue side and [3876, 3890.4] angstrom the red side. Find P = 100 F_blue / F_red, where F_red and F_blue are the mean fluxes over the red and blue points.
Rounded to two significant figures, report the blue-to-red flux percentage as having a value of 87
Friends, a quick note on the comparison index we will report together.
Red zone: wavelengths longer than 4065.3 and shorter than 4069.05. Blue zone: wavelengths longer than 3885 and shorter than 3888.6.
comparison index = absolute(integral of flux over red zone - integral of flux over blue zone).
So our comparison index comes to 4.3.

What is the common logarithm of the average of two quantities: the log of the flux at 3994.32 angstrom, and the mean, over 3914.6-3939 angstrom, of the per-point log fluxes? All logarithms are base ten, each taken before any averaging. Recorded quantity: -0.68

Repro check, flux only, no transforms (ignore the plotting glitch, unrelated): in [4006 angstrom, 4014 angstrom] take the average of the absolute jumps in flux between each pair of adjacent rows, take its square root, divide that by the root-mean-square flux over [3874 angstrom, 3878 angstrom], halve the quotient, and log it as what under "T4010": 0.204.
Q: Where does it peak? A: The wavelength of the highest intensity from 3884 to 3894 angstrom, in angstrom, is 3893.53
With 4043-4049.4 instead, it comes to 4043.37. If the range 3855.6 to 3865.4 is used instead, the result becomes 3856.05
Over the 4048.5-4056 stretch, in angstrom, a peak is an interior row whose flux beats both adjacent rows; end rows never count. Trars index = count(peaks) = 2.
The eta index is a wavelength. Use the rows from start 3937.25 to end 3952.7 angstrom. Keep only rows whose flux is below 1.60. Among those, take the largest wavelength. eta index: 3944.06 angstrom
